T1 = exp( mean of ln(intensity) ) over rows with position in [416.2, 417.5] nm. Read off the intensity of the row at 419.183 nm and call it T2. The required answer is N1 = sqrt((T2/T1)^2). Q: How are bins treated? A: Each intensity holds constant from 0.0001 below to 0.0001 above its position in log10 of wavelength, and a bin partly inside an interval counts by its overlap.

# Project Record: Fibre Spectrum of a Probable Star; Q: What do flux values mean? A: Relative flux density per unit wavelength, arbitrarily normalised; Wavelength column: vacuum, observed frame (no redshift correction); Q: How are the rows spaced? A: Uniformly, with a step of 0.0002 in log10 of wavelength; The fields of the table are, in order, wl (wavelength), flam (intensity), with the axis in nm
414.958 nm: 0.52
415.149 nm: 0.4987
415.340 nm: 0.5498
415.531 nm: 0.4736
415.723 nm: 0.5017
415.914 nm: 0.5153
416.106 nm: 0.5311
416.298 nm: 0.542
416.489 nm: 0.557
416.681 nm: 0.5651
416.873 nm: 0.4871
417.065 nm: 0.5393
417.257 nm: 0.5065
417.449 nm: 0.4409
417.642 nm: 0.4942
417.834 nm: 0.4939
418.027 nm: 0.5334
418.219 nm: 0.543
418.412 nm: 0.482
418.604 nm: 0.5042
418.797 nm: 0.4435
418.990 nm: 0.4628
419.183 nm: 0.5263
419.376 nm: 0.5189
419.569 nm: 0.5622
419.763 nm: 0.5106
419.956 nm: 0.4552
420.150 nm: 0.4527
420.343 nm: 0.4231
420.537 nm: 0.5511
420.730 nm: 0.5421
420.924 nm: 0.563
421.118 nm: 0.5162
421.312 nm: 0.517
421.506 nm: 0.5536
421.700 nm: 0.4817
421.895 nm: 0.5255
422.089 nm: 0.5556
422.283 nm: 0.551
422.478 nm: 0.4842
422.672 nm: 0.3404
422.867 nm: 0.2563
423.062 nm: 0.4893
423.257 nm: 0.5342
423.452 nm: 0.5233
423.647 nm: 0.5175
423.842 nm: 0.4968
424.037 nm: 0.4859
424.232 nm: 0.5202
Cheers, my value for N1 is 1.02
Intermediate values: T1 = 0.52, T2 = 0.5263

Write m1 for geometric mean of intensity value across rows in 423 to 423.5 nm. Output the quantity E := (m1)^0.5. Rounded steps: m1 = 0.515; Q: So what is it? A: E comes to 0.718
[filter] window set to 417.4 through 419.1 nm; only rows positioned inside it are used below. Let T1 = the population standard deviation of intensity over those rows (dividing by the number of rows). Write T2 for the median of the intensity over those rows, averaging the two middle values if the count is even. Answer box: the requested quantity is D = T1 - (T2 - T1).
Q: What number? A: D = -0.43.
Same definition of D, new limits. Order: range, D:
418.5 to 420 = -0.43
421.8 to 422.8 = -0.37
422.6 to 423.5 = -0.27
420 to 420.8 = -0.39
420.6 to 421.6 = -0.50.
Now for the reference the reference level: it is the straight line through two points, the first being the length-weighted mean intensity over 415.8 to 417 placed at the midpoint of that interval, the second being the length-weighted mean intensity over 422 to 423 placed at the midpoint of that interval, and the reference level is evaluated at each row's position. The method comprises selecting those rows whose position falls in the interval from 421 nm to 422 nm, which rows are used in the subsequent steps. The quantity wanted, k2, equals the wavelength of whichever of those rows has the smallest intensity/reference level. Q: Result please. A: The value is 421.700 nm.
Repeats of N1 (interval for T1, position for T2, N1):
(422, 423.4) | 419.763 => 1.15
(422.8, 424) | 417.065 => 1.18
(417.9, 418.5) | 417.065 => 1.04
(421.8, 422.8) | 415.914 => 1.07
